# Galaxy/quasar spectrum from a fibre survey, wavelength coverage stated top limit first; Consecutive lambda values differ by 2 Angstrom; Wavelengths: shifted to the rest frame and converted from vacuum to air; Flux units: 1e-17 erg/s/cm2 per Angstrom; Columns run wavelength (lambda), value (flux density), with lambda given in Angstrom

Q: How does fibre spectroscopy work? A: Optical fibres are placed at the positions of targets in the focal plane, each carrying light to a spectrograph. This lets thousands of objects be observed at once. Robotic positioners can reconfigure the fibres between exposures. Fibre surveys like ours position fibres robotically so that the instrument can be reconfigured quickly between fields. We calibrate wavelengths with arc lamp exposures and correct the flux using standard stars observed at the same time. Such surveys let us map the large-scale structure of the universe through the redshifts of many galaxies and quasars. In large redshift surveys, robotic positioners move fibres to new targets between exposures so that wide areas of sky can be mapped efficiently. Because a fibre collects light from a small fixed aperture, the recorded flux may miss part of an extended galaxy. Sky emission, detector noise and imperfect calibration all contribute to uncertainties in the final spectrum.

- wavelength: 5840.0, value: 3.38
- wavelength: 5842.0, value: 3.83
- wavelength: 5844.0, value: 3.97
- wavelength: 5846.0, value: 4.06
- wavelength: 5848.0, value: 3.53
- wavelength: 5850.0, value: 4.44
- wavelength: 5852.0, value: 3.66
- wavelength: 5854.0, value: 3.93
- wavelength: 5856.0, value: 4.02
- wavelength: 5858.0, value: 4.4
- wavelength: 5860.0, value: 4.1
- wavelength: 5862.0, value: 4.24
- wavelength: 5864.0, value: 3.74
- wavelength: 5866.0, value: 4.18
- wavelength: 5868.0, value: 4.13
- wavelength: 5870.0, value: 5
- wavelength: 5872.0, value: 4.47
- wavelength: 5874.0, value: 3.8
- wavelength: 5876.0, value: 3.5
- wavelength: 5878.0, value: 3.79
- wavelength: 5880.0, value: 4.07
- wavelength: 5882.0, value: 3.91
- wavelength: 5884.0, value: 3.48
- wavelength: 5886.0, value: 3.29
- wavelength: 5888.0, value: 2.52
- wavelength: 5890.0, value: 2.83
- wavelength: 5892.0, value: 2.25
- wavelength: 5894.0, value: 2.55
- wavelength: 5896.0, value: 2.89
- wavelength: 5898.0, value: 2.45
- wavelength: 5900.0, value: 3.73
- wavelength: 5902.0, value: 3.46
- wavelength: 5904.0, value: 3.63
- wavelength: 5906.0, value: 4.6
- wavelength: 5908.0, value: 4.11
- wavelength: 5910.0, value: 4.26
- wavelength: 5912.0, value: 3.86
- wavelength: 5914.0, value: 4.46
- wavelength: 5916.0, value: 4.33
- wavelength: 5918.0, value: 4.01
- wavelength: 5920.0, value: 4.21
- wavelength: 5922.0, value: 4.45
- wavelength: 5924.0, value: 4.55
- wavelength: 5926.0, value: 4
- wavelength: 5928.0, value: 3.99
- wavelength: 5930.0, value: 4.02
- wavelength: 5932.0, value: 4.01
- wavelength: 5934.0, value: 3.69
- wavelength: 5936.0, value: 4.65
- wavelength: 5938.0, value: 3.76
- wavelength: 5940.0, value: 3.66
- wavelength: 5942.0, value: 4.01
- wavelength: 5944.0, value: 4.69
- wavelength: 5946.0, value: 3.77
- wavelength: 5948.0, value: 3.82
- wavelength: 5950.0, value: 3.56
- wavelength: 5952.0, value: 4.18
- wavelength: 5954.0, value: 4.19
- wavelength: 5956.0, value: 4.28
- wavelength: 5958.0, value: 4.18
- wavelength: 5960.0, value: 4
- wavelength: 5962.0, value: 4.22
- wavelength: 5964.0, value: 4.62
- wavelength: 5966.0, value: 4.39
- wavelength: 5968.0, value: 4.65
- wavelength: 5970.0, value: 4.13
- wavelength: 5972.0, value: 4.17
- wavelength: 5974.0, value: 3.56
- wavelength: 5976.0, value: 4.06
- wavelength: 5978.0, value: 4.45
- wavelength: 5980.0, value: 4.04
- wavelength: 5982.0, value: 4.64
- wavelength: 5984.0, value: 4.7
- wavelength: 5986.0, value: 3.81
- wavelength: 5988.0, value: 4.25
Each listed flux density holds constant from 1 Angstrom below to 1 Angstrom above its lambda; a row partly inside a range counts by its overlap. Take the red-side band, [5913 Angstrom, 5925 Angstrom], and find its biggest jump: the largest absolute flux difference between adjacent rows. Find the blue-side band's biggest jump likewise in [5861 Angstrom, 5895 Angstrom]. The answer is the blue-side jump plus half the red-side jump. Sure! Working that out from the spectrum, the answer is 1.03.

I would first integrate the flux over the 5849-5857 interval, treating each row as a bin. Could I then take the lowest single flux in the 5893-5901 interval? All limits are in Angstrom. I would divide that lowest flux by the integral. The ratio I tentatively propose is 0.076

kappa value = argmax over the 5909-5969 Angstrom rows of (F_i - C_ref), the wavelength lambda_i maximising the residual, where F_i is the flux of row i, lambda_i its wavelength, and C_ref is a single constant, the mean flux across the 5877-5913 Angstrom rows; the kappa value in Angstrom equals 5944.0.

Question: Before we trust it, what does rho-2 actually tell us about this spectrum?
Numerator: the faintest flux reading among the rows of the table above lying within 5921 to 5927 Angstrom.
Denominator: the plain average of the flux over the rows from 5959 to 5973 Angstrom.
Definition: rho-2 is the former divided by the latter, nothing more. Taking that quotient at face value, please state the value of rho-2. 0.93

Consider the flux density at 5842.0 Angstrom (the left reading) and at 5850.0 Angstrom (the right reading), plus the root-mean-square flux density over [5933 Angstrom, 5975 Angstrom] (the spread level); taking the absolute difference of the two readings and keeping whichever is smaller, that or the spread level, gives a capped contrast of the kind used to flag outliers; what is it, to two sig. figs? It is 0.61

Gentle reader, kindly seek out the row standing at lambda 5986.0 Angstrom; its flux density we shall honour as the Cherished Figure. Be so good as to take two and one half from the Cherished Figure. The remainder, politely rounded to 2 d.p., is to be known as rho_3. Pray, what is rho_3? 1.31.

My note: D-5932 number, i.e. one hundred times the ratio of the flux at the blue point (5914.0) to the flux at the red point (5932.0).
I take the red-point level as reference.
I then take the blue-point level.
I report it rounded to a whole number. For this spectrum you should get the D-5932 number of 111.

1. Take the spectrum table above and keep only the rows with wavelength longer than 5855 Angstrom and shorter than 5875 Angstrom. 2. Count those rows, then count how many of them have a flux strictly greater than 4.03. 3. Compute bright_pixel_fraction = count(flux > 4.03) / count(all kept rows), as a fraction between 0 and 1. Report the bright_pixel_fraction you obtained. 0.7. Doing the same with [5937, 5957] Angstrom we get 0.4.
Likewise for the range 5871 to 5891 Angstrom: 0.2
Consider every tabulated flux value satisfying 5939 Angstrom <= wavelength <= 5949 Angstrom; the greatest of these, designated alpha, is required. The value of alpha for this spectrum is 4.69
